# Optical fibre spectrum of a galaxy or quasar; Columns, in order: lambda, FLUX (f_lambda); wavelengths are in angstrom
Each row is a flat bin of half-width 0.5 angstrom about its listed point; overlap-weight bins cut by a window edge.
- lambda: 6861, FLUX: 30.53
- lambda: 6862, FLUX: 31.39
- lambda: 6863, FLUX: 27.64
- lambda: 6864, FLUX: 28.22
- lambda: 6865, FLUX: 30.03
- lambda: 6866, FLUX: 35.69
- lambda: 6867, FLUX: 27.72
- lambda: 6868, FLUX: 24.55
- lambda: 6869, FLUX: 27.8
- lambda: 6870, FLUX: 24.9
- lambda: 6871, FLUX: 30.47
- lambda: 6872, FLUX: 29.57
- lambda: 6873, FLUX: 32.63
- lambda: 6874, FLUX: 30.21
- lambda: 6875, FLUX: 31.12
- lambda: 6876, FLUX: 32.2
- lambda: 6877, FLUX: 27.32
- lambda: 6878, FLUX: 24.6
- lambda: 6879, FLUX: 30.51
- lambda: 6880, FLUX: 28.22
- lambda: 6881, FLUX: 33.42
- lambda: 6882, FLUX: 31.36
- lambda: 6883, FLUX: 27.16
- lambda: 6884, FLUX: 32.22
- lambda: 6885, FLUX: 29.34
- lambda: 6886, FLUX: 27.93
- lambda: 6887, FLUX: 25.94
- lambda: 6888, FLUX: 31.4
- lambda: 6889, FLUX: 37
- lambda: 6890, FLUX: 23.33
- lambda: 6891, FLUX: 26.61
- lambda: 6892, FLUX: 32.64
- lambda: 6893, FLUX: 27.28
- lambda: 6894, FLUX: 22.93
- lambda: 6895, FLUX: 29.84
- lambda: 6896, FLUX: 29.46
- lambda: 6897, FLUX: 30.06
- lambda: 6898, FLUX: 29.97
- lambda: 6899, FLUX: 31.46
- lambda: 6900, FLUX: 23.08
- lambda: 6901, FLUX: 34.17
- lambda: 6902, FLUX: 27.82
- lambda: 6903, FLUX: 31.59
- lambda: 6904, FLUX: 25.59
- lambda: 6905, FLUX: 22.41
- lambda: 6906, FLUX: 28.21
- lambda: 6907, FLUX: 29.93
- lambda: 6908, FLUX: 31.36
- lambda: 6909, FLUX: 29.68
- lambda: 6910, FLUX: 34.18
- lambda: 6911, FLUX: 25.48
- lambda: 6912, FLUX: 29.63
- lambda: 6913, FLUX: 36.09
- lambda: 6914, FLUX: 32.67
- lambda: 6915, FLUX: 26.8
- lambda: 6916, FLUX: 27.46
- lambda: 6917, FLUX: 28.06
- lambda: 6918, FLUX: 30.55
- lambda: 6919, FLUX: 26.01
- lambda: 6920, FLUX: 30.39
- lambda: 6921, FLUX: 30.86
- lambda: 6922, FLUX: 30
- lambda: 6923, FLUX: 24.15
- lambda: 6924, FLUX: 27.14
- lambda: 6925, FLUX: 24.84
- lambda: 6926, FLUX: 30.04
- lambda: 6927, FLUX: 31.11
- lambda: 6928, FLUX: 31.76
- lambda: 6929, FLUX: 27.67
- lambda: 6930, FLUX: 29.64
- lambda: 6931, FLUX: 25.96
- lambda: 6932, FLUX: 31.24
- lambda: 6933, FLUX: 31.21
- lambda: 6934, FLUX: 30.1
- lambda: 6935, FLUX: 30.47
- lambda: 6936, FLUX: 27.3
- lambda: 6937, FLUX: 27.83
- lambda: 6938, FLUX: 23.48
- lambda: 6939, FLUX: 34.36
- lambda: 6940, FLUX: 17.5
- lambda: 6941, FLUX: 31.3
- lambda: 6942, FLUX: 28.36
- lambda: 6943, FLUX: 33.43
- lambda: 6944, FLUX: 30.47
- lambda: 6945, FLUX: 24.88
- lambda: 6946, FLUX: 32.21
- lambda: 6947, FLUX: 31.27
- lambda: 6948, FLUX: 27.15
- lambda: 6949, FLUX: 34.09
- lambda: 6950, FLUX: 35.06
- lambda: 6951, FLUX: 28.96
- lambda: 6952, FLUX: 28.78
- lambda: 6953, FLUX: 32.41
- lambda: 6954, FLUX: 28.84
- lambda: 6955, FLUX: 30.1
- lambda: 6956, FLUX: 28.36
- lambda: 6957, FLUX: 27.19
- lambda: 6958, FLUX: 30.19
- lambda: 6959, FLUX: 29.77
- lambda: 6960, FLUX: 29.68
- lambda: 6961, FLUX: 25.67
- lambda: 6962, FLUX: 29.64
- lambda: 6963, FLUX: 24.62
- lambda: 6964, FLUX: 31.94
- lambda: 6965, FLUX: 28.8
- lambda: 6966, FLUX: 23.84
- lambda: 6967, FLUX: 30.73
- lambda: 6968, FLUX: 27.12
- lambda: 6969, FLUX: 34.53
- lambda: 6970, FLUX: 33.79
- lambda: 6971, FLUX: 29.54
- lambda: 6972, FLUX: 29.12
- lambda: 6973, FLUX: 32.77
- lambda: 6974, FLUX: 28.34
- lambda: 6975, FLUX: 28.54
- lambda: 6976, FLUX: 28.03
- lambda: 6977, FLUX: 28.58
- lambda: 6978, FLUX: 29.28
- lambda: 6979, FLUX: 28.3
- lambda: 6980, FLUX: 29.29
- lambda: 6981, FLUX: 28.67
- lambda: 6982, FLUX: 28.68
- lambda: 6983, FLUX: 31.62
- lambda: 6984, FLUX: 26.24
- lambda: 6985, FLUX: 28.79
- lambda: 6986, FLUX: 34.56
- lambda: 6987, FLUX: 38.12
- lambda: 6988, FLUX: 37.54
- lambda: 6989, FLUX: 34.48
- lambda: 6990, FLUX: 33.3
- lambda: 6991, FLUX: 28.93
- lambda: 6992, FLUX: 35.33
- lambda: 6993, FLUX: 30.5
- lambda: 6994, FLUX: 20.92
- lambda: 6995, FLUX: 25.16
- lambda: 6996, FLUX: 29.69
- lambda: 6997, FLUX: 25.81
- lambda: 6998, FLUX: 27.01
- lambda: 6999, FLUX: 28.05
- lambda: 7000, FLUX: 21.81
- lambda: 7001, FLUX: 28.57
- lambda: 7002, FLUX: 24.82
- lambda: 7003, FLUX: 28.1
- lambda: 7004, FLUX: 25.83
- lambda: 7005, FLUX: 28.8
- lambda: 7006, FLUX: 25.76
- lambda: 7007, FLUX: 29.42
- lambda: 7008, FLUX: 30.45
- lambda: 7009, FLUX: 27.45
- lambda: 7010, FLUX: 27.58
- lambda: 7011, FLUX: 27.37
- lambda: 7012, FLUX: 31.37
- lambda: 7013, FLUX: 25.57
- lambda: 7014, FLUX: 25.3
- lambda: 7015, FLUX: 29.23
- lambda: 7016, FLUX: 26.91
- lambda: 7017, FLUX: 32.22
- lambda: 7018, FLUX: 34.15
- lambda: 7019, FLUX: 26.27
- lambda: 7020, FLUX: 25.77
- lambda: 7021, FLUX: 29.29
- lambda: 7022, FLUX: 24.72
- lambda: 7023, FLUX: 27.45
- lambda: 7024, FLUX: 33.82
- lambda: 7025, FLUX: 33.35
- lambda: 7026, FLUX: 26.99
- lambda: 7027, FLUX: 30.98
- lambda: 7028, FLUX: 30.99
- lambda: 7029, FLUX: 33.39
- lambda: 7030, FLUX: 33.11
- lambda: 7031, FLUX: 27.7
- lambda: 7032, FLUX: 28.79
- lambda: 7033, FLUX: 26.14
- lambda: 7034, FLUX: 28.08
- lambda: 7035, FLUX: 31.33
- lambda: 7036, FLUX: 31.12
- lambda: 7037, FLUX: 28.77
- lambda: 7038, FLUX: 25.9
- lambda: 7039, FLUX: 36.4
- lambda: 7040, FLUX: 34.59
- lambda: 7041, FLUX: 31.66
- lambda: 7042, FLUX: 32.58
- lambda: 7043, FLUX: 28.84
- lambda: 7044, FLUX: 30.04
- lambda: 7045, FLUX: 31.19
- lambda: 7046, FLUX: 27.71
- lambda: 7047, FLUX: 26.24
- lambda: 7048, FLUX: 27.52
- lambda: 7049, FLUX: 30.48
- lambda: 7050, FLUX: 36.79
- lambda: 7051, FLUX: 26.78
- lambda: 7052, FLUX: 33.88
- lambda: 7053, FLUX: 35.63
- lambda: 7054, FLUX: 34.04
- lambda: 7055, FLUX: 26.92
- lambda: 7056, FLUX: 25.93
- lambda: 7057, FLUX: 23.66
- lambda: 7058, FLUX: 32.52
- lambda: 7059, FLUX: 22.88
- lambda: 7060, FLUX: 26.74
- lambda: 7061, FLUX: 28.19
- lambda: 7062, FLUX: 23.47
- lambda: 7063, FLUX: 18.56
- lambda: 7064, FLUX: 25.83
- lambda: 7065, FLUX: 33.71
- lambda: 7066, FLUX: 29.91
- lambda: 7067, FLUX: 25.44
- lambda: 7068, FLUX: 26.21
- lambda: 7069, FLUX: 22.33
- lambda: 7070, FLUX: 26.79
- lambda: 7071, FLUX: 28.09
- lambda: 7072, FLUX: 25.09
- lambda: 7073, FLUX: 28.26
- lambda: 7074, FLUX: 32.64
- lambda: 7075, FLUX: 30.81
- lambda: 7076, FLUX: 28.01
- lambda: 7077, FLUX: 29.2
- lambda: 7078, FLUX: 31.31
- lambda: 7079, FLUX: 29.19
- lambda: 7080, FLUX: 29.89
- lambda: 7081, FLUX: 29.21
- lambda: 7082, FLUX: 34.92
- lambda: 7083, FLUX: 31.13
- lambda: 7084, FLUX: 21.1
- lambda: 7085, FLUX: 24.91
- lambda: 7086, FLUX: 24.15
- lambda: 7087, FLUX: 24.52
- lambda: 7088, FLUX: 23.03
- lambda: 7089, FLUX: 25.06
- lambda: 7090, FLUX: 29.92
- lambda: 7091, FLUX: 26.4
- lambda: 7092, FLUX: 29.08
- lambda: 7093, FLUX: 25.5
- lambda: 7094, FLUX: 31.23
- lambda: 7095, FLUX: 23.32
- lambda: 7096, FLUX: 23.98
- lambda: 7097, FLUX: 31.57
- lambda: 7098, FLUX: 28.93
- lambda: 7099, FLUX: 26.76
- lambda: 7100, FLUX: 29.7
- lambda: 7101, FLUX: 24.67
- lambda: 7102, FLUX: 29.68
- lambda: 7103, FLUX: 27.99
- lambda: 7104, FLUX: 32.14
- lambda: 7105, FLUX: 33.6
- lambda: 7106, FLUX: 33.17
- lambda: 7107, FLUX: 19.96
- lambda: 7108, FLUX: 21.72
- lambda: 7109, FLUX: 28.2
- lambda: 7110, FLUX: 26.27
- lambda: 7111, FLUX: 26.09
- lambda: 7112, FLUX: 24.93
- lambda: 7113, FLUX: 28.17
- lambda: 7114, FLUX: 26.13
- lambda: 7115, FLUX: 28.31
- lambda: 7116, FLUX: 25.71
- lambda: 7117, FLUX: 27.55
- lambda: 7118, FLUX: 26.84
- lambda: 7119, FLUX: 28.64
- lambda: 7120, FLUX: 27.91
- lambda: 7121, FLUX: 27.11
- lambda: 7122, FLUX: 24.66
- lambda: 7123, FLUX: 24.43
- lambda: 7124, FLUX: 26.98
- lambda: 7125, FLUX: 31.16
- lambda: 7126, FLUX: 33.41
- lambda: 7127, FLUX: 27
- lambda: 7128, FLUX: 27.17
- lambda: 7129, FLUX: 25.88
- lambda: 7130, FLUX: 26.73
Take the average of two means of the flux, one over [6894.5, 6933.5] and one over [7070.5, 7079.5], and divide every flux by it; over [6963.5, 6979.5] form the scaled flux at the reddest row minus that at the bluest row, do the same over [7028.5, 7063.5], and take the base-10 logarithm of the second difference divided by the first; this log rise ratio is 0.6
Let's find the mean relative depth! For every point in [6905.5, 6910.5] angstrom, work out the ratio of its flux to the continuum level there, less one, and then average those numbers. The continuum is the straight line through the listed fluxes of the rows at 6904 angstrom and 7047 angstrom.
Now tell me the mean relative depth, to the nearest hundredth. 0.20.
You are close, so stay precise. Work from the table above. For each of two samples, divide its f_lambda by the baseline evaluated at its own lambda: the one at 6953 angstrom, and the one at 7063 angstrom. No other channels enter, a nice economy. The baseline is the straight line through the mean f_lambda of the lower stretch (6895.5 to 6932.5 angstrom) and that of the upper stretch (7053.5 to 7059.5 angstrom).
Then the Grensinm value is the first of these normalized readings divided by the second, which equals 1.68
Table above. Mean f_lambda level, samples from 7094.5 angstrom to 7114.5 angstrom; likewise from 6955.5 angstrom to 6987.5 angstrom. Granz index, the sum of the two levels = 56.9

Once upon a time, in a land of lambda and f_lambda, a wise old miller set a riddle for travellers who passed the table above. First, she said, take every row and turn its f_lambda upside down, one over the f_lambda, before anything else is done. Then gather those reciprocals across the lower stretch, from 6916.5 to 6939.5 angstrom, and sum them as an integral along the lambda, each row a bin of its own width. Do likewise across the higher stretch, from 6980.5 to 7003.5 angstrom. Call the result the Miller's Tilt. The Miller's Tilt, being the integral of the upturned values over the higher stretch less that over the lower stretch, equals 0.00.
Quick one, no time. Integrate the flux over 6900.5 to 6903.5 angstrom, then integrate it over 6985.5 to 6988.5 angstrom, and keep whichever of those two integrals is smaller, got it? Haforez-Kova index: 93.6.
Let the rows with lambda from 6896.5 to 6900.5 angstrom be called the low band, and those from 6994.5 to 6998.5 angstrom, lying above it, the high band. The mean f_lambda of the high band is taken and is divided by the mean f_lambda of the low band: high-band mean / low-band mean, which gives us 0.94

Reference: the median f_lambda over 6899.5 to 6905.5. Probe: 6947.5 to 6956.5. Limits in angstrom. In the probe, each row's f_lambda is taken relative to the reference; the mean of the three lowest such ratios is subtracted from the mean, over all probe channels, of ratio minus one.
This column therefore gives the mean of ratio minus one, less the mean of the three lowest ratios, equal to -0.913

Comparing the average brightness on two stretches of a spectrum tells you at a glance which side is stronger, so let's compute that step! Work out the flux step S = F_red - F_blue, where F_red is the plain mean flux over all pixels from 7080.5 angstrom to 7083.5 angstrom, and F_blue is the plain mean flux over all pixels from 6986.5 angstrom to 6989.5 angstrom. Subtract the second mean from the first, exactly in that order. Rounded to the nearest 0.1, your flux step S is -5.0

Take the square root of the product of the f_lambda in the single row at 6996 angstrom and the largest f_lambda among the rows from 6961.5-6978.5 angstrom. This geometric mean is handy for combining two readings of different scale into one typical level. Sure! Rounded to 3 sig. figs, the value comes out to 32.0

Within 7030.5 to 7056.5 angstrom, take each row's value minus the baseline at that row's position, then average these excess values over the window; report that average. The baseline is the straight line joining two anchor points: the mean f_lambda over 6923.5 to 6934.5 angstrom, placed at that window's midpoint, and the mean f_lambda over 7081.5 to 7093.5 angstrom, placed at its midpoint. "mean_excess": 2.9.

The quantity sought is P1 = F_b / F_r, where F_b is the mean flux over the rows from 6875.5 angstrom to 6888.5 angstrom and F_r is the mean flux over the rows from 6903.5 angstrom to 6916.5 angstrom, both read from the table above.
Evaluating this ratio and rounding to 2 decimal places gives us 1.01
